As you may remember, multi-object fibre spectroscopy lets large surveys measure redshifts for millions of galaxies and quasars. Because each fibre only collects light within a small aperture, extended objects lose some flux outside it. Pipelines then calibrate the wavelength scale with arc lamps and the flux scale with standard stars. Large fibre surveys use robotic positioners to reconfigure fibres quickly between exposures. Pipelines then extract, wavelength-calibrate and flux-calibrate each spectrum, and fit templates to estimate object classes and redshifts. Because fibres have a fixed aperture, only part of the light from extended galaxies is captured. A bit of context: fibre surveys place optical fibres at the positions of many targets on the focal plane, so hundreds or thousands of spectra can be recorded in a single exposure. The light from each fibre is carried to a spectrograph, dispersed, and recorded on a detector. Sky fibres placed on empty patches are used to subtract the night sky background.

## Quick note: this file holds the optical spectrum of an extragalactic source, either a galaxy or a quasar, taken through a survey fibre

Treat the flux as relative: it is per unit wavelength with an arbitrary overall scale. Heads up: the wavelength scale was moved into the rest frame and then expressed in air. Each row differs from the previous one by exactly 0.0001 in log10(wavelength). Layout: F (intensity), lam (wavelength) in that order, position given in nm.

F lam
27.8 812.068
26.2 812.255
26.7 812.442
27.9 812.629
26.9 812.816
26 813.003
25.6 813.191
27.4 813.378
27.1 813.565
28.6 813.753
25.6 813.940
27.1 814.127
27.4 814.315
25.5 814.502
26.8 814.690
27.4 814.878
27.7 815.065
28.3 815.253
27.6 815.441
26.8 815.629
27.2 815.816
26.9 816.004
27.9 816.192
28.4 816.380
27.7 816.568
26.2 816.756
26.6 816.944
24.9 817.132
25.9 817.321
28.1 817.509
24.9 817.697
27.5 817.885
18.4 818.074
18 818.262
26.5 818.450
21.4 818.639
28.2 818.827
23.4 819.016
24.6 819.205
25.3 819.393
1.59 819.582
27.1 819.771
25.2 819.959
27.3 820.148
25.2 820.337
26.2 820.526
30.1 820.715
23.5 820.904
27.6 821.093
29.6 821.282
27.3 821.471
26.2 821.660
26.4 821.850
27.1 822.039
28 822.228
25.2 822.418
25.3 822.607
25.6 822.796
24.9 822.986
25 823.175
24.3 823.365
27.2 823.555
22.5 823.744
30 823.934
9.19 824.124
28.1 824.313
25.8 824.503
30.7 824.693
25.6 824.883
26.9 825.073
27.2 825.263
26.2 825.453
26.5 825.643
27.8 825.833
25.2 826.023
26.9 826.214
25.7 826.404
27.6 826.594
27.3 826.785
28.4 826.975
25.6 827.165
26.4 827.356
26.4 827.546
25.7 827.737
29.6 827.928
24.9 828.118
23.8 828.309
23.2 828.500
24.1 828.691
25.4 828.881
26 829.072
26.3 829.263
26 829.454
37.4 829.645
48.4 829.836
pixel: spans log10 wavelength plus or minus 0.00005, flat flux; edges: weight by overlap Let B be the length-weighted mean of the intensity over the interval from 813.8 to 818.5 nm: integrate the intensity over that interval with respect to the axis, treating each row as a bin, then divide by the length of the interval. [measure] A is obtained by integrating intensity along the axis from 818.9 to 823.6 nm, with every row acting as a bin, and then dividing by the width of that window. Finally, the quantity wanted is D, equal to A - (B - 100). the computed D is 99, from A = 25.2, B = 26.24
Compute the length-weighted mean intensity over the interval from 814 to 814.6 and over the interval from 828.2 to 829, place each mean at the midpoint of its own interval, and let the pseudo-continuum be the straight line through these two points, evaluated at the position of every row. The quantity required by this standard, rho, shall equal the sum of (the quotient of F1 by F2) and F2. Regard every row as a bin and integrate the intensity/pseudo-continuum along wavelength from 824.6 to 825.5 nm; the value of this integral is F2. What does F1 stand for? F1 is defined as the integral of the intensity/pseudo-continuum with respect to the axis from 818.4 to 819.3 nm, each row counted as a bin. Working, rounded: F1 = 0.86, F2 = 0.99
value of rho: 1.86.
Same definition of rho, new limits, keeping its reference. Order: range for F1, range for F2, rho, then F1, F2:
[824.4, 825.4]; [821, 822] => 2.09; 1.10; 1.08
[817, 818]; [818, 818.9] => 2.06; 1.00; 0.78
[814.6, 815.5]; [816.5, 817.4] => 1.94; 0.94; 0.90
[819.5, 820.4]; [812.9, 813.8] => 1.74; 0.75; 0.90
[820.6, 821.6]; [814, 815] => 2.08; 1.08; 1.01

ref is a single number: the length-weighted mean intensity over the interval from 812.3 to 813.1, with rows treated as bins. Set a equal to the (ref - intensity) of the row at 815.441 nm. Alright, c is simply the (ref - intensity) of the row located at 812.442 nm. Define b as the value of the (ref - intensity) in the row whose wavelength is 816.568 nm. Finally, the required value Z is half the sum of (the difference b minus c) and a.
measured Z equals -0.9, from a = -0.8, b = -0.9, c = 0.1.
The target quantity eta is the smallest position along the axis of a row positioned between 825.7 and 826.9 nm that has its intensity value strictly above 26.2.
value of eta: 825.833 nm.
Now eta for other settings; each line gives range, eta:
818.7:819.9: 818.827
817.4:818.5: 817.509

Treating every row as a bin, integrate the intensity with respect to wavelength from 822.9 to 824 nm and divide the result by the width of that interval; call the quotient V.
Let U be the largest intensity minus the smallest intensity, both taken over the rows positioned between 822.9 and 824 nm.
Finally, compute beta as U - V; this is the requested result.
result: -18.0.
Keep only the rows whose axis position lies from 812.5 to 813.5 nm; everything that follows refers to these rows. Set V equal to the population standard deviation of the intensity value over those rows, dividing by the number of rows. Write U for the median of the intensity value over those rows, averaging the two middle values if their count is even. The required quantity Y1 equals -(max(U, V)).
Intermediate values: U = 26.9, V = 0.85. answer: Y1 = -26.9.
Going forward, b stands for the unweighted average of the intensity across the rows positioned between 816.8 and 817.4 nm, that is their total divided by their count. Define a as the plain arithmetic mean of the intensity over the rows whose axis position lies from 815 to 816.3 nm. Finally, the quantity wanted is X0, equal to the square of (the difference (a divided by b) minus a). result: 698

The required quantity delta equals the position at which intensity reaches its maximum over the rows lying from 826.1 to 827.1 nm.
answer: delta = 826.975 nm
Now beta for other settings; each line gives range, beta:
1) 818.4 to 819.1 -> -18.0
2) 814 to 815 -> -24.9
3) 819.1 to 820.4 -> 3.4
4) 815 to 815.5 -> -27.2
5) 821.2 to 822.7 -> -22.5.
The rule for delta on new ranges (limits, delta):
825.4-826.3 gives 825.833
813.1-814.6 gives 813.753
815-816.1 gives 815.253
